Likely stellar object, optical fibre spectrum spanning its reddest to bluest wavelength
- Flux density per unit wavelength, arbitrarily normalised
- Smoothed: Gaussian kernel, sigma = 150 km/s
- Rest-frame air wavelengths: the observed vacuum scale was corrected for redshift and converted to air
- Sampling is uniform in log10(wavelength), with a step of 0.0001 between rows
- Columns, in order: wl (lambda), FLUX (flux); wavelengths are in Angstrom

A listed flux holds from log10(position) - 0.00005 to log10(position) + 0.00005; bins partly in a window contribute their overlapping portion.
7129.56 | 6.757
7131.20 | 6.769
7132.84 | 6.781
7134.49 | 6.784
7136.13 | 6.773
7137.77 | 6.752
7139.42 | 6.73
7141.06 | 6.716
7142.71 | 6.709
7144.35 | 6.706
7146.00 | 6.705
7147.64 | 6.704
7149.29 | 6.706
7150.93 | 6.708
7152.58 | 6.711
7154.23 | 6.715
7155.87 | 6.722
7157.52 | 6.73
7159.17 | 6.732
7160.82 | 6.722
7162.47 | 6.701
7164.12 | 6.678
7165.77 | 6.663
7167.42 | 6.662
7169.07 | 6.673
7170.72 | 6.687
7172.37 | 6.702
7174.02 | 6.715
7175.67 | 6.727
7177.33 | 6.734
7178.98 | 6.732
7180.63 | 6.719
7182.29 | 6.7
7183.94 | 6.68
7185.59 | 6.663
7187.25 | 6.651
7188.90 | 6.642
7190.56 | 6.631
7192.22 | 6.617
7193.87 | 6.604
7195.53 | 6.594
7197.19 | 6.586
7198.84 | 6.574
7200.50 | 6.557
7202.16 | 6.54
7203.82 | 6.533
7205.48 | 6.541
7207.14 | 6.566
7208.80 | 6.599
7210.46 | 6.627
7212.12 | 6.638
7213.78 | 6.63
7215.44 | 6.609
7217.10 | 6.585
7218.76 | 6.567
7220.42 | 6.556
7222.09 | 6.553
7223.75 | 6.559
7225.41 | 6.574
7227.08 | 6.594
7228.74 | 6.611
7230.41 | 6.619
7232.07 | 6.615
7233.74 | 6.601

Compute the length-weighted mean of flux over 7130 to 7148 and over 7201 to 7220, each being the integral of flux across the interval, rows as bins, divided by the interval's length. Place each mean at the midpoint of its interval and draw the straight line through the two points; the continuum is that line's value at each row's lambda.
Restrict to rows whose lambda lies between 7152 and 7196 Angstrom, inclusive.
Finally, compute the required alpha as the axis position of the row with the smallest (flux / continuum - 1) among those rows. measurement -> 7195.53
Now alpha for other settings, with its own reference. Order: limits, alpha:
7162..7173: 7165.77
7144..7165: 7144.35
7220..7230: 7220.42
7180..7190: 7188.90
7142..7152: 7142.71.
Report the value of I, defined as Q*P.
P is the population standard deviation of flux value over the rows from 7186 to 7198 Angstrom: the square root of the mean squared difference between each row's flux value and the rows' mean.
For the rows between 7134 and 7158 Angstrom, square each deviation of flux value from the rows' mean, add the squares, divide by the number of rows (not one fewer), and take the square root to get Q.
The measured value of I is 0.0006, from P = 0.023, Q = 0.025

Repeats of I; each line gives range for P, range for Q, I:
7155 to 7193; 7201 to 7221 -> 0.0012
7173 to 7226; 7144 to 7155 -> 0.0002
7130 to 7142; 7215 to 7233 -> 0.0006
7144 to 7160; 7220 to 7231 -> 0.0003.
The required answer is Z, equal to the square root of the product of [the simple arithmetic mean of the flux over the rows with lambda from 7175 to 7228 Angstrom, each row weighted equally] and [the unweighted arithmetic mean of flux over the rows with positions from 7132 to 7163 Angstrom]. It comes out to 6.67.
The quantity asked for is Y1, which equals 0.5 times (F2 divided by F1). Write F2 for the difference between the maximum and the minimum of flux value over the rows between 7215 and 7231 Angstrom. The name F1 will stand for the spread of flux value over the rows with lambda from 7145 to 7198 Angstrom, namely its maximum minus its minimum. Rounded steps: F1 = 0.148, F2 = 0.0660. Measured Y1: 0.22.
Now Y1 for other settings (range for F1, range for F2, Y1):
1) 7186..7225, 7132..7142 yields 0.29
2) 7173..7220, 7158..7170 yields 0.17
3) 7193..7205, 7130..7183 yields 0.86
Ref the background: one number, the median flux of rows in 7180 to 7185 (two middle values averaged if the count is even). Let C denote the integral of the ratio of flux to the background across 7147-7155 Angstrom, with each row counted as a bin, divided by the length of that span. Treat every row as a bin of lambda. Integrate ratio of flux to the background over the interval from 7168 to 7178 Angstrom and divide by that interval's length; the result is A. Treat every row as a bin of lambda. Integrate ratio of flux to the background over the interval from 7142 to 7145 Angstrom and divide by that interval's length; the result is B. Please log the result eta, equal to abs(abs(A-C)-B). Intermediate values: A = 1.001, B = 1.00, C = 1.001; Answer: 1.003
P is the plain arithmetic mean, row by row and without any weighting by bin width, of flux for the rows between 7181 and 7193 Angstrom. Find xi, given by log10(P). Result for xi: 0.823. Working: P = 6.65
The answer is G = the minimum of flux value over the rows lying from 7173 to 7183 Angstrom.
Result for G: 6.7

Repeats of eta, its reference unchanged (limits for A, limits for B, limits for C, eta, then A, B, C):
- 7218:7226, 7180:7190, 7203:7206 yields 0.992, 0.980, 1.00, 0.975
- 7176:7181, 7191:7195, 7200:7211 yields 0.962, 1.004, 0.99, 0.979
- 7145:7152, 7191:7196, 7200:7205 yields 0.961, 1.001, 0.99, 0.976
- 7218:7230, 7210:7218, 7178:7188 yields 0.970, 0.981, 0.99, 0.999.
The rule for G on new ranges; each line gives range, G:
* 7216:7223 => 6.553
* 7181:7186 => 6.663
